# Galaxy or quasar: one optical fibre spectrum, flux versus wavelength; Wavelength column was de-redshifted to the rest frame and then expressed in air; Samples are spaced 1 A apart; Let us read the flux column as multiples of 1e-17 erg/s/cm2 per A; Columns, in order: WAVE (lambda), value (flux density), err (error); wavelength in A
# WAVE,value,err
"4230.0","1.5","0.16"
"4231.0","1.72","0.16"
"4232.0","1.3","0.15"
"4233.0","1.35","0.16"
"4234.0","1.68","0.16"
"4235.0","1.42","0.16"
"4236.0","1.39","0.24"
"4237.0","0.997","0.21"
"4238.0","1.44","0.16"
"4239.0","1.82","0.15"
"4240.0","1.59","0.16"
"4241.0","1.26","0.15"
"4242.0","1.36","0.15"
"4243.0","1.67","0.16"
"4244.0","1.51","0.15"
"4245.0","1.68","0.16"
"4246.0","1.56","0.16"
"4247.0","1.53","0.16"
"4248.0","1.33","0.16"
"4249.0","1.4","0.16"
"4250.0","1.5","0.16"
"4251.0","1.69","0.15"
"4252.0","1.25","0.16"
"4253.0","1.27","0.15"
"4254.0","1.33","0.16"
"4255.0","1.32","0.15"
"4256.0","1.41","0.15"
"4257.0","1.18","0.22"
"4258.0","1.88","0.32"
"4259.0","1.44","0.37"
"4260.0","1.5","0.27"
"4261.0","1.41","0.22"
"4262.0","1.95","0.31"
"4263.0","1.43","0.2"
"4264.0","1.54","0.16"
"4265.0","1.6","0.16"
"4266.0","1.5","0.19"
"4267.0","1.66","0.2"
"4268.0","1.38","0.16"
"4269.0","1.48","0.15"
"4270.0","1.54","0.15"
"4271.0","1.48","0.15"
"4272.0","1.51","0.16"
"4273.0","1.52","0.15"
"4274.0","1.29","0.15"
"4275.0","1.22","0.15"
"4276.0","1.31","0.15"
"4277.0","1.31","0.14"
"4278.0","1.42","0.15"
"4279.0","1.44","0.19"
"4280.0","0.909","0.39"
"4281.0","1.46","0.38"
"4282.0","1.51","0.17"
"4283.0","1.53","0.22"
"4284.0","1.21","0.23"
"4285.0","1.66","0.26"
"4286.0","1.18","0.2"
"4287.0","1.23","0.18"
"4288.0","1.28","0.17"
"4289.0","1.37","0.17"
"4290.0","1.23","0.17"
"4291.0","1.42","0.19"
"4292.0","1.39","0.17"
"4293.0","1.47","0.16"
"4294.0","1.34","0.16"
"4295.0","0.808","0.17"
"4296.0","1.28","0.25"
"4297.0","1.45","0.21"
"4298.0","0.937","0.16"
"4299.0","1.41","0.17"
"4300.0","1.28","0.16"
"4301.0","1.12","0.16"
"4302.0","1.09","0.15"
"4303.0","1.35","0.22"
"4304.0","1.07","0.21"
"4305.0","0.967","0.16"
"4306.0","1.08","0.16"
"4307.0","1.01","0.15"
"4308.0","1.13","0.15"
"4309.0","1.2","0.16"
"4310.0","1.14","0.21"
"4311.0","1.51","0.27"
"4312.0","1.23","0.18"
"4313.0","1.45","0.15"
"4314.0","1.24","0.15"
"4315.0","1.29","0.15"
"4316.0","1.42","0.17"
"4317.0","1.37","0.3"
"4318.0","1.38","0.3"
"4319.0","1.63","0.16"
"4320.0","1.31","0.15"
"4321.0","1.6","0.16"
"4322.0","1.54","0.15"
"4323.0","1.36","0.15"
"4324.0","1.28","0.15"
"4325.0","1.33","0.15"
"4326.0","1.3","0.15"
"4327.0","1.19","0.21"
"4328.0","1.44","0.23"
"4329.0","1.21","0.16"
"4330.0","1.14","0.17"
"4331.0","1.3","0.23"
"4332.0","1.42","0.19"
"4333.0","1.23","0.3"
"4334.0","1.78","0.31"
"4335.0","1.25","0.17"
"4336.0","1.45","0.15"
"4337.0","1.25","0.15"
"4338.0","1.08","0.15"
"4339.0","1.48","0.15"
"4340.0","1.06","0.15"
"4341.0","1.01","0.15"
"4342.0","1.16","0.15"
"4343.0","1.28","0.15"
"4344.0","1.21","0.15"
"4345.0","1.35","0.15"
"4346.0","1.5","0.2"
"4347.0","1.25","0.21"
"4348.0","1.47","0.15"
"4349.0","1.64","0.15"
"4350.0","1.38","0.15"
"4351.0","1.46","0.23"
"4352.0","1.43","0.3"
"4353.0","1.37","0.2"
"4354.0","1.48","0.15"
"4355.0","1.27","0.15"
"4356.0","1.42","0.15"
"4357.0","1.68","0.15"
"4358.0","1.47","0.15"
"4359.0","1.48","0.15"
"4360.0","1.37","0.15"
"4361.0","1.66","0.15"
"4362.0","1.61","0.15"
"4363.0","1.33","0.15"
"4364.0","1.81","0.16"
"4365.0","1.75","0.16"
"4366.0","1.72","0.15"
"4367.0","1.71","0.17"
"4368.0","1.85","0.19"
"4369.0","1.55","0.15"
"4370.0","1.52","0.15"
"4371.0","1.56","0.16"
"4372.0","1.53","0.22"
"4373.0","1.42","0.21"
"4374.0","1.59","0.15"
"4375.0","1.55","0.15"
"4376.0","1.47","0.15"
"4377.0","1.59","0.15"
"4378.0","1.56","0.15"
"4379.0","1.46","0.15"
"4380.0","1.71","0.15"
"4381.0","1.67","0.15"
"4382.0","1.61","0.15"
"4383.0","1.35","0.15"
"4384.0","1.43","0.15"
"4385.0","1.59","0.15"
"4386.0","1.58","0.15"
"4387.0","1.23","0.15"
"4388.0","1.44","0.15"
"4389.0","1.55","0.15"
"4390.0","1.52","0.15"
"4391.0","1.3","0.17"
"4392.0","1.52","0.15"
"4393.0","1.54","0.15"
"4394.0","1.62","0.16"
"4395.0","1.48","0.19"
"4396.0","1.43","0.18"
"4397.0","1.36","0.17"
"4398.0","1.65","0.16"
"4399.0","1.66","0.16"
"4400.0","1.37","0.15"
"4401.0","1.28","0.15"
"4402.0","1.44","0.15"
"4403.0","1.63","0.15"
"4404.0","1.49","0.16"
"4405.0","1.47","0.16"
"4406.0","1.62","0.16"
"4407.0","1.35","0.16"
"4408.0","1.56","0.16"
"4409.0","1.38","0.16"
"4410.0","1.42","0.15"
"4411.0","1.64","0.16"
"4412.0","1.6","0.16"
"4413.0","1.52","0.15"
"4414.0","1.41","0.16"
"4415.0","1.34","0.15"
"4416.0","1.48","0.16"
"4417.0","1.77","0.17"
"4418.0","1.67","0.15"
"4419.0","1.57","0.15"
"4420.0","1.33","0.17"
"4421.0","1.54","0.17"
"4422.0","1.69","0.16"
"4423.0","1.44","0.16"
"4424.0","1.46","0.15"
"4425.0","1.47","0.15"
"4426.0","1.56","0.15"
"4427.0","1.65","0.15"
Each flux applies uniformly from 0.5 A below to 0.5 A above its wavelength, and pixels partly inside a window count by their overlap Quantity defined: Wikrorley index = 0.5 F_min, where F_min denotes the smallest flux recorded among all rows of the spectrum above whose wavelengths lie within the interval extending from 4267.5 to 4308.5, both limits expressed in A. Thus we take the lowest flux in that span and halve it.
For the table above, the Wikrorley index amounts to 0.40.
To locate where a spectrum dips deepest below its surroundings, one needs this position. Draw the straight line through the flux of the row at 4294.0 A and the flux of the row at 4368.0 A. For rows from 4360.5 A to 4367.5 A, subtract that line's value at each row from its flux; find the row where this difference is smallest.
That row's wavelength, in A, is 4363.0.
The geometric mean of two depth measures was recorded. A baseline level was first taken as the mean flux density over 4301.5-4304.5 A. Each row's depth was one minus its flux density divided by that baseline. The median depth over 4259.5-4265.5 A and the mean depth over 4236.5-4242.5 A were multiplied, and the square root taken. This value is 0.25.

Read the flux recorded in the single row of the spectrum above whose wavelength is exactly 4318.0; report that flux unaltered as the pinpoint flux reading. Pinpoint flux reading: 1.38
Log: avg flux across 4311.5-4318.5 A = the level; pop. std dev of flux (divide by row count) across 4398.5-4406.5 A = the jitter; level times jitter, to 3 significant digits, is 0.169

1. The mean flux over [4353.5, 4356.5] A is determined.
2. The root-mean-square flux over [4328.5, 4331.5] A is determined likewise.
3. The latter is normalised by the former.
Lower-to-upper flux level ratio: 0.88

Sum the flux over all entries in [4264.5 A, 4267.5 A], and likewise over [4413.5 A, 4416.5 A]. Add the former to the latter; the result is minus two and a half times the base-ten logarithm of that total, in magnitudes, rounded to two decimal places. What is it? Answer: -2.38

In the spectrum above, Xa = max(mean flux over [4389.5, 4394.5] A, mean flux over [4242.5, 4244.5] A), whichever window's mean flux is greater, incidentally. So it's 1.59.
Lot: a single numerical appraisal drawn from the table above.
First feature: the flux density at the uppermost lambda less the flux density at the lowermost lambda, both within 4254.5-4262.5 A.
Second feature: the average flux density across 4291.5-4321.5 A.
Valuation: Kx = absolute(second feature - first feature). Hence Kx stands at 0.64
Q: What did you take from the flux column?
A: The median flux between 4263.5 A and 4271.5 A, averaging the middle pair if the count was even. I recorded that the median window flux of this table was 1.520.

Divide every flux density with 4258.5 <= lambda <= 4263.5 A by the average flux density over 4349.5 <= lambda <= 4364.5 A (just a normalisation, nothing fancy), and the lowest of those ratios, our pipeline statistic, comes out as 0.95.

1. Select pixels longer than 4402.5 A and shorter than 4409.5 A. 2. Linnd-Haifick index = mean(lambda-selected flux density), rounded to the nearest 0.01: 1.50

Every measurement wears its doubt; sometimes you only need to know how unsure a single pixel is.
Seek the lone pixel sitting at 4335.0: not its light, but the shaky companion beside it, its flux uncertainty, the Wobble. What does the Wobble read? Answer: 0.170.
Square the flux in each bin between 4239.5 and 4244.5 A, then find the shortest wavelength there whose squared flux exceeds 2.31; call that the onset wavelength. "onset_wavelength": 4240.0 A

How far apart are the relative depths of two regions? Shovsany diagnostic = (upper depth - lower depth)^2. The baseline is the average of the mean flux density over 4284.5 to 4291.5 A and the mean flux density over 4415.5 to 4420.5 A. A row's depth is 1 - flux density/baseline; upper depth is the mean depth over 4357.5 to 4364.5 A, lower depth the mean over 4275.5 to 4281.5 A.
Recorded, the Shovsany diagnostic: 0.024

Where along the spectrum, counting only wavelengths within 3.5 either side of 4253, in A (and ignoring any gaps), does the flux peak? 4251.0 A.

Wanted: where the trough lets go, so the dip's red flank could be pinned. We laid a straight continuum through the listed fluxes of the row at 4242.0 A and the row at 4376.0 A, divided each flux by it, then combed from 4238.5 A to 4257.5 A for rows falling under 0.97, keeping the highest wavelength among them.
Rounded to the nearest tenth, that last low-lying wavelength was 4257.0 A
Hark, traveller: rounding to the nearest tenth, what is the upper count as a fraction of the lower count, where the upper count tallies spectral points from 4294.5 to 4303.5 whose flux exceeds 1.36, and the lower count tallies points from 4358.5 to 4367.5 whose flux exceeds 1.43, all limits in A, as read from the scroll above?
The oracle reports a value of 0.3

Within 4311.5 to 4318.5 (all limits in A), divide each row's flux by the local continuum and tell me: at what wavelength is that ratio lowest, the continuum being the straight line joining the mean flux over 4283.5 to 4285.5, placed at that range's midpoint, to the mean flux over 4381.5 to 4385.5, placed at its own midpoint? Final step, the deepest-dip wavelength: 4312.0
